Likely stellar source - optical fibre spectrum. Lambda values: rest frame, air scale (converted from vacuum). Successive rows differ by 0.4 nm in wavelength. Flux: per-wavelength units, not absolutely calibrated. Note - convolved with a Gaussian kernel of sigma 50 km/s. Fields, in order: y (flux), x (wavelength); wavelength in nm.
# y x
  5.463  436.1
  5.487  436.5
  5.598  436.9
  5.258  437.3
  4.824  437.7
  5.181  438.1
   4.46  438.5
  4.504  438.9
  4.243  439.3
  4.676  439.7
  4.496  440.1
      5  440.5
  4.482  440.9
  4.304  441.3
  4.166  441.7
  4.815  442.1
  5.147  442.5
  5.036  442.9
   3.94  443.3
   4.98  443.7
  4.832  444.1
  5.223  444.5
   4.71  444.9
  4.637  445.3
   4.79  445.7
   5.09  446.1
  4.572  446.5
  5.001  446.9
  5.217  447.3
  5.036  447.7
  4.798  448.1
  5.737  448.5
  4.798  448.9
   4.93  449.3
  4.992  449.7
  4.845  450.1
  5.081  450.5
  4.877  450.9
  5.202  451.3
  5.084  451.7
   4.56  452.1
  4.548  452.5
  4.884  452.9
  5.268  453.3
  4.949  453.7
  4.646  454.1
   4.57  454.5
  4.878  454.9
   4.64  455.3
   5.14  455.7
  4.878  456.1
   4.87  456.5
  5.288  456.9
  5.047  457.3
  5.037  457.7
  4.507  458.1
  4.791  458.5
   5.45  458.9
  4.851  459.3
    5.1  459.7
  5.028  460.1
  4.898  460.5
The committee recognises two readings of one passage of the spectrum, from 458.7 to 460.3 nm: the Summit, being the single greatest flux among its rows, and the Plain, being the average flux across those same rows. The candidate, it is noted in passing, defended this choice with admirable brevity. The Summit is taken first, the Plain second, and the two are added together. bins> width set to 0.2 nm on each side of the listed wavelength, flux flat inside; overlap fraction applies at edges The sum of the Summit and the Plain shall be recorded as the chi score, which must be 10.6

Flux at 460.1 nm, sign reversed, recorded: -5.0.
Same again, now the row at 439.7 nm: -4.7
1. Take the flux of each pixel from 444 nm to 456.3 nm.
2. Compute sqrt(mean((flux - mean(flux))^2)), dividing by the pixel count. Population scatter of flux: 0.26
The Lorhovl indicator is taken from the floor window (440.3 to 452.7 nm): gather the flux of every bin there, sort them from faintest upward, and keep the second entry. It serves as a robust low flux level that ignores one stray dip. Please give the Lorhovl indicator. 4.166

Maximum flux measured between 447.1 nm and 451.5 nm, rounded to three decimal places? 5.737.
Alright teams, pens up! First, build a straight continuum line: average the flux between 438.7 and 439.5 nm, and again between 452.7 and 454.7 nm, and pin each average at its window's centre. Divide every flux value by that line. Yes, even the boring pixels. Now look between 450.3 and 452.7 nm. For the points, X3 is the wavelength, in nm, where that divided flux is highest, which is 451.3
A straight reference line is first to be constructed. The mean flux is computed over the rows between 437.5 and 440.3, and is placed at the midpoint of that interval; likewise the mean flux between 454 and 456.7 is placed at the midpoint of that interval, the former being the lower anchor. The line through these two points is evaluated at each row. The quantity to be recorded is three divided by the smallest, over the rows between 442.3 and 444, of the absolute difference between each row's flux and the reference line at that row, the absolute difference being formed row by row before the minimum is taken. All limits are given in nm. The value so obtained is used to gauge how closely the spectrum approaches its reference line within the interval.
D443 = 10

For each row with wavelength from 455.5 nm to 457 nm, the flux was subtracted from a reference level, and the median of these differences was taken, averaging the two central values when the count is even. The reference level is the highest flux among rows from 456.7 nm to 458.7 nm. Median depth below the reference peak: 0.28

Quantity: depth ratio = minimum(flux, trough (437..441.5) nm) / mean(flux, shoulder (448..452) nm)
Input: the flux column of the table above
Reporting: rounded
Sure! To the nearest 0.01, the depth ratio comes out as 0.84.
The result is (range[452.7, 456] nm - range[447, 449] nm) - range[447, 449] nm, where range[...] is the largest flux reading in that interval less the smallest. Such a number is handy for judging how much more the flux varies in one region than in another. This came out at -1.2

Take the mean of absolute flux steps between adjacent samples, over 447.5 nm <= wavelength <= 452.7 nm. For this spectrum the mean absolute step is 0.32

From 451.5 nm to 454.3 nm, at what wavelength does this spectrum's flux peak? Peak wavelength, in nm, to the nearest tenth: 453.3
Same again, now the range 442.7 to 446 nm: 444.5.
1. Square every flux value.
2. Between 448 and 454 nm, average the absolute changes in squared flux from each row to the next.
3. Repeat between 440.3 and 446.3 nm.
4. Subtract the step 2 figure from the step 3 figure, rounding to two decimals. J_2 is 0.37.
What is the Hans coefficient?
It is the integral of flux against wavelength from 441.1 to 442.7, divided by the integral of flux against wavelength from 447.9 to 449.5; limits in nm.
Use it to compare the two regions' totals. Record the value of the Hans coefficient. 0.9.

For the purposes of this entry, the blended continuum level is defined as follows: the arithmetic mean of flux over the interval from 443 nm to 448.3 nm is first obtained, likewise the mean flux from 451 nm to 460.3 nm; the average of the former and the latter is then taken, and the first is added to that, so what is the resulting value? 9.7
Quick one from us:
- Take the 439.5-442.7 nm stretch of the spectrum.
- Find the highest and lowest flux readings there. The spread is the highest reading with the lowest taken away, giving 0.98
